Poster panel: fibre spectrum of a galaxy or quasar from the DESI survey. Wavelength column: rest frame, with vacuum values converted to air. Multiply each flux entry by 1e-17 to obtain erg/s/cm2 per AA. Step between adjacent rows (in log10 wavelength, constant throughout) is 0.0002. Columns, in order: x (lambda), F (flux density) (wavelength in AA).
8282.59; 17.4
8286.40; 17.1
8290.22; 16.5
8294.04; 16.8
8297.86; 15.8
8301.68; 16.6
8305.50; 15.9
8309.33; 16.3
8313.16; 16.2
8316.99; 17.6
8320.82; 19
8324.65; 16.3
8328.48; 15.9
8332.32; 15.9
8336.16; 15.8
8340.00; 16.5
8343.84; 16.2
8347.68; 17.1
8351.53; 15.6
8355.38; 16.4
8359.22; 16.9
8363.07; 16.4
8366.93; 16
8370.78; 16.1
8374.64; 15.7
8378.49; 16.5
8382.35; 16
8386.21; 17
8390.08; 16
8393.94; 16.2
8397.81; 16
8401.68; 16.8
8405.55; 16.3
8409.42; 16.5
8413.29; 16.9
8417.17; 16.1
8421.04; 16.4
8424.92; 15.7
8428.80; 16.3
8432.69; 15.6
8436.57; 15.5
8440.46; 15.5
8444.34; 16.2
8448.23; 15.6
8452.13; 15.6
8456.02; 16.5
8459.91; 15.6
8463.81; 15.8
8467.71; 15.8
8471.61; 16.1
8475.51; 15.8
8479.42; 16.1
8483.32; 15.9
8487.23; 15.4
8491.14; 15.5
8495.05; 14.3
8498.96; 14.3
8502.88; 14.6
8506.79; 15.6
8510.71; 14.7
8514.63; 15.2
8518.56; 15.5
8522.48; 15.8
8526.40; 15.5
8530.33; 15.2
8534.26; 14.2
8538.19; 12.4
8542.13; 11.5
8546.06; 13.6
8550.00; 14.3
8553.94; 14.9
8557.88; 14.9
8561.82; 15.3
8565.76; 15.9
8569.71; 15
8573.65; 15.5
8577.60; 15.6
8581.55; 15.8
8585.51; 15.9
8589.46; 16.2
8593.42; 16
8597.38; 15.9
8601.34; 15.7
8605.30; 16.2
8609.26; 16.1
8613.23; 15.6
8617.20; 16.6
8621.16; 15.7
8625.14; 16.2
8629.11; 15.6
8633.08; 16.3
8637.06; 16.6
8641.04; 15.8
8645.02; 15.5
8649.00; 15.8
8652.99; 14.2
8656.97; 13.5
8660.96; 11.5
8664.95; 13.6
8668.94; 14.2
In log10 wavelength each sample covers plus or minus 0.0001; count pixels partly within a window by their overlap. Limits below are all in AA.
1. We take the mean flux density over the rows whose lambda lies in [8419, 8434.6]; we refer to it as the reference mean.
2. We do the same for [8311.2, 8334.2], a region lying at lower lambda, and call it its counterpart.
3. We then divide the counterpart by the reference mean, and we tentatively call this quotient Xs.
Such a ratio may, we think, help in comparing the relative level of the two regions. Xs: 1.05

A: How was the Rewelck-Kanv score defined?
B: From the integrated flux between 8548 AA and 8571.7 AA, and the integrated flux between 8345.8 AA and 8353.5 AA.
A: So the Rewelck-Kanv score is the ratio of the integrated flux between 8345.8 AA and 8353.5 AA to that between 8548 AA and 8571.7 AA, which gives 0.4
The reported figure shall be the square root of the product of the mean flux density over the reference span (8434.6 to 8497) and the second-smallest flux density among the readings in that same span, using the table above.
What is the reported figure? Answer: 15.5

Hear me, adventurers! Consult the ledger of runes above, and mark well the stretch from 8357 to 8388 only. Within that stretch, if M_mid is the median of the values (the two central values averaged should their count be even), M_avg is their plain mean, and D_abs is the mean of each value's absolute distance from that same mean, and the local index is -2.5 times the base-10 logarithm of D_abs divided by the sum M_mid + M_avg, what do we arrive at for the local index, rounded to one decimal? 4.8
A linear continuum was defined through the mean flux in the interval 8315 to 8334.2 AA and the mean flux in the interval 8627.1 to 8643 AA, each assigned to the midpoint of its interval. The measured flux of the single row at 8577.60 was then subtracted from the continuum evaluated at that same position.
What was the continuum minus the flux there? 0.64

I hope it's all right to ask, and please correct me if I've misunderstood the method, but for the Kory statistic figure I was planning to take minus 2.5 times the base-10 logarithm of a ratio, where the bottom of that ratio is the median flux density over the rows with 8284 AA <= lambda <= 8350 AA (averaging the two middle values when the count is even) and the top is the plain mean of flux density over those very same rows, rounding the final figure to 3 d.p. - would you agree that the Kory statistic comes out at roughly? -0.017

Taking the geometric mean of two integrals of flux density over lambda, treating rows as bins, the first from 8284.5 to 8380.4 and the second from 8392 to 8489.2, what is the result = 1566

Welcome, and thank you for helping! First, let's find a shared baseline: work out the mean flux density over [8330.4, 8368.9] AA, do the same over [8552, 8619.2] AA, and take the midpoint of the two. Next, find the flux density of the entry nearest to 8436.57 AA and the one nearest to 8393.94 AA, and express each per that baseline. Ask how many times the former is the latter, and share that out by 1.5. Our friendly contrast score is 0.638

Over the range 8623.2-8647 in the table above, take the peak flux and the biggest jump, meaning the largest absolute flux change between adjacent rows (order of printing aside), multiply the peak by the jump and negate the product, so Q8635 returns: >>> -13.3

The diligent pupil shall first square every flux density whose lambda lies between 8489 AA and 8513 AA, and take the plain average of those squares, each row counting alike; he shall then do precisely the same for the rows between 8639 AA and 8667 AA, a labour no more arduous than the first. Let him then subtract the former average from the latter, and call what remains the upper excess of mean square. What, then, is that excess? -15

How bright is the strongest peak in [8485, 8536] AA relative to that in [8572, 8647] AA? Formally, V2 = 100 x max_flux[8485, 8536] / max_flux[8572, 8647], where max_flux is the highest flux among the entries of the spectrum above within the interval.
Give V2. 95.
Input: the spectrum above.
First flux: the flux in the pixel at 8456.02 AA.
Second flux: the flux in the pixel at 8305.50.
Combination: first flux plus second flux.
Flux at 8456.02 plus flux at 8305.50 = 32.4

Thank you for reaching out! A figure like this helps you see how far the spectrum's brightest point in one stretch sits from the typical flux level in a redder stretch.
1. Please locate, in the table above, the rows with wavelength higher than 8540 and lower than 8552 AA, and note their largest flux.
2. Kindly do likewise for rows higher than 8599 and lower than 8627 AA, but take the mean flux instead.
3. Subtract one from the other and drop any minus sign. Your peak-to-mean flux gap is 1.71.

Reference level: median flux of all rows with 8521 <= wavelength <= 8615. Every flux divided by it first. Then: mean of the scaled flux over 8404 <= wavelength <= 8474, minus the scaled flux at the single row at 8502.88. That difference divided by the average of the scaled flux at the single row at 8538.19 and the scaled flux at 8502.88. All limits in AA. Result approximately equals 0.10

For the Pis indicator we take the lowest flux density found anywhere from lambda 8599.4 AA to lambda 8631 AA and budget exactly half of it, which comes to 7.8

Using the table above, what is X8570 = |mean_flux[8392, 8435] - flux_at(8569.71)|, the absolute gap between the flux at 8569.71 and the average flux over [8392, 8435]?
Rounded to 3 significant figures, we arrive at 1.25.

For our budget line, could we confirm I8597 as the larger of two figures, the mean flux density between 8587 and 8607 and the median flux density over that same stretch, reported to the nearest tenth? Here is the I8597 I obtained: 16.0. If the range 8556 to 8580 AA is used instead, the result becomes 15.4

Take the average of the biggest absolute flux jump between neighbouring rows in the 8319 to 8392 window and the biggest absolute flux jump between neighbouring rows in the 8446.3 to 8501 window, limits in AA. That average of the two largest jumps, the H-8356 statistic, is 1.95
